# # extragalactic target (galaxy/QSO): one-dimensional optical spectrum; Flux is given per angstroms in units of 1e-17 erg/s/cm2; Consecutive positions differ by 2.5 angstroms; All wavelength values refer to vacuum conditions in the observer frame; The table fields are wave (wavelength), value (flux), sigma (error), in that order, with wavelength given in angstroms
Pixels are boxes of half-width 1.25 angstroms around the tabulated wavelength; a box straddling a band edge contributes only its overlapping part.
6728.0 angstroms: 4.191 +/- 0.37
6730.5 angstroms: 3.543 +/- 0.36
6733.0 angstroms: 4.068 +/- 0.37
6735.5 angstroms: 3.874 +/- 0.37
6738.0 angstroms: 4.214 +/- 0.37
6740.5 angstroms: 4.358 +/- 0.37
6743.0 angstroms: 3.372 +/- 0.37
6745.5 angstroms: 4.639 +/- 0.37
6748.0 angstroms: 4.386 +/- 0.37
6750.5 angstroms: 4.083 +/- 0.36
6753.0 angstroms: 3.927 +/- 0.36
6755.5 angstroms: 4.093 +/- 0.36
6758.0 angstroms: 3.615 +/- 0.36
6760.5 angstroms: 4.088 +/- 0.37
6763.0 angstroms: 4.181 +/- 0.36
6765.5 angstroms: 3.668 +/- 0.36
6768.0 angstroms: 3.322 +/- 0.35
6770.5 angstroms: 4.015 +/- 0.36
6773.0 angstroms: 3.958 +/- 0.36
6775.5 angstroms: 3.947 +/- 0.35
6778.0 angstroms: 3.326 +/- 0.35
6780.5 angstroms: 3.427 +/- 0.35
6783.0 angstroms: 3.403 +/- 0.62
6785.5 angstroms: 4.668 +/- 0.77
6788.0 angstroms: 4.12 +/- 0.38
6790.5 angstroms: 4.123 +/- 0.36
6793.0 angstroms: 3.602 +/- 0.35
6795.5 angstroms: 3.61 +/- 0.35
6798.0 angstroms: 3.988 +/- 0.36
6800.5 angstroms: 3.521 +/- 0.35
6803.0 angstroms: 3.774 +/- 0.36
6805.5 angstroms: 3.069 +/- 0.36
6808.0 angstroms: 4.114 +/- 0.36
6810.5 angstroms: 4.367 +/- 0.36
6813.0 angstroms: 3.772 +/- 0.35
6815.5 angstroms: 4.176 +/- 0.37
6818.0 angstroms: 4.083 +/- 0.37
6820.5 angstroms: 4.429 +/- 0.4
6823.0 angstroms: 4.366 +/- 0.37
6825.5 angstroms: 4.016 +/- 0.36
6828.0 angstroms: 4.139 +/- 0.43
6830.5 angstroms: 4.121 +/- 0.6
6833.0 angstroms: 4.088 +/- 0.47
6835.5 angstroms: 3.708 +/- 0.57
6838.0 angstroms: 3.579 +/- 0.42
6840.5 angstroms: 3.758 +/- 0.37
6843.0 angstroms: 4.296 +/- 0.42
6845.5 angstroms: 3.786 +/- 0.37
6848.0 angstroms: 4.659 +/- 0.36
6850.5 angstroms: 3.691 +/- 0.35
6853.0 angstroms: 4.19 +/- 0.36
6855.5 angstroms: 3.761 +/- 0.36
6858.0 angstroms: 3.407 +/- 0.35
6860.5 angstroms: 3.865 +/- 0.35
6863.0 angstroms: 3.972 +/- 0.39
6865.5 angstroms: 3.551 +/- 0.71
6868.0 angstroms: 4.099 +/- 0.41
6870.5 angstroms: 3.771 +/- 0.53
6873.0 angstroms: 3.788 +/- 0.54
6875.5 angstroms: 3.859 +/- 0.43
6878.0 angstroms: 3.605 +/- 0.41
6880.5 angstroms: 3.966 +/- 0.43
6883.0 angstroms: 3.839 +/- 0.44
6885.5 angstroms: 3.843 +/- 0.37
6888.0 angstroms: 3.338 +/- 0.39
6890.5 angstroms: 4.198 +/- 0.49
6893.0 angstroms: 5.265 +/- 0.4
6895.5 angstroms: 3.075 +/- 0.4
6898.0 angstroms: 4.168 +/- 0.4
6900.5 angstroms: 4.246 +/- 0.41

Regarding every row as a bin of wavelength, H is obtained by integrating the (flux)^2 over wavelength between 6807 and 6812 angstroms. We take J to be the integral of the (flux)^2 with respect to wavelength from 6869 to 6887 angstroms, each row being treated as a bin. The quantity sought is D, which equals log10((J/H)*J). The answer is 2.9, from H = 89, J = 261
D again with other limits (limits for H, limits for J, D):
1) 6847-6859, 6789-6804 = 2.4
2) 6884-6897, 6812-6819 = 1.8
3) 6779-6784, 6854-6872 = 3.1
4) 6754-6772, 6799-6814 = 2.2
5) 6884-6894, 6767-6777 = 2.1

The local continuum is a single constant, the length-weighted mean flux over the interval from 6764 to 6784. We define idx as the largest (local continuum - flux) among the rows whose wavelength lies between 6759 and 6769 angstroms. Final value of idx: 0.32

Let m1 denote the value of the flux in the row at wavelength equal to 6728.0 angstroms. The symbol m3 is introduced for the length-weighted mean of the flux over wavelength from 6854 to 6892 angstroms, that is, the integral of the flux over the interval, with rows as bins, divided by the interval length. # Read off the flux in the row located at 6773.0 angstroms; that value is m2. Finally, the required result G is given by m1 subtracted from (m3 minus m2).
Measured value -4.3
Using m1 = 4.191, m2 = 3.958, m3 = 3.80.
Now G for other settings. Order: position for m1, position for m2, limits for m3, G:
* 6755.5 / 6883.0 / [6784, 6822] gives -4.0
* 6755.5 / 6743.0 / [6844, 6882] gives -3.6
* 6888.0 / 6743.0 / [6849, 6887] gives -2.9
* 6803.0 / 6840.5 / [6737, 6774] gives -3.5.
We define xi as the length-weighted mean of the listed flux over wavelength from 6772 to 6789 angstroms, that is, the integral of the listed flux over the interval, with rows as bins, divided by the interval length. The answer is 3.83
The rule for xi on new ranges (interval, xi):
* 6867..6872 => 3.92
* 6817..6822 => 4.27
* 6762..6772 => 3.79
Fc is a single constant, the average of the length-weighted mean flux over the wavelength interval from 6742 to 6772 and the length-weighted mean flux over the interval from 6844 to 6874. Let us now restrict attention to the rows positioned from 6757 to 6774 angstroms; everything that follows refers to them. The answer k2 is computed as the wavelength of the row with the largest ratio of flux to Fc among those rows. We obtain 6763.0 angstroms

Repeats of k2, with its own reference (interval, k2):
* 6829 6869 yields 6848.0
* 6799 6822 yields 6820.5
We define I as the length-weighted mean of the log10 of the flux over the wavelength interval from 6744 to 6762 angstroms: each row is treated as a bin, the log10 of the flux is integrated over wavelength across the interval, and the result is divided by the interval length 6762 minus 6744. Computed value 0.613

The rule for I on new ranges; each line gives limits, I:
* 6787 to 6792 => 0.612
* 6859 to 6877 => 0.583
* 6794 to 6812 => 0.575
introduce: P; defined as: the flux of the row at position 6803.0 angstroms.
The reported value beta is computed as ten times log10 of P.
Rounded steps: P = 3.774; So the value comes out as 5.77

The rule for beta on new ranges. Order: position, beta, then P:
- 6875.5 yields 5.86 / 3.859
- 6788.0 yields 6.15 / 4.12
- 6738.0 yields 6.25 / 4.214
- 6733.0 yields 6.09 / 4.068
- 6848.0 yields 6.68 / 4.659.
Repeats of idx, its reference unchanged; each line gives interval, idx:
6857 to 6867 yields 0.24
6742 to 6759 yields 0.27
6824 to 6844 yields 0.06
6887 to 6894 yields 0.30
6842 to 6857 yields -0.05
